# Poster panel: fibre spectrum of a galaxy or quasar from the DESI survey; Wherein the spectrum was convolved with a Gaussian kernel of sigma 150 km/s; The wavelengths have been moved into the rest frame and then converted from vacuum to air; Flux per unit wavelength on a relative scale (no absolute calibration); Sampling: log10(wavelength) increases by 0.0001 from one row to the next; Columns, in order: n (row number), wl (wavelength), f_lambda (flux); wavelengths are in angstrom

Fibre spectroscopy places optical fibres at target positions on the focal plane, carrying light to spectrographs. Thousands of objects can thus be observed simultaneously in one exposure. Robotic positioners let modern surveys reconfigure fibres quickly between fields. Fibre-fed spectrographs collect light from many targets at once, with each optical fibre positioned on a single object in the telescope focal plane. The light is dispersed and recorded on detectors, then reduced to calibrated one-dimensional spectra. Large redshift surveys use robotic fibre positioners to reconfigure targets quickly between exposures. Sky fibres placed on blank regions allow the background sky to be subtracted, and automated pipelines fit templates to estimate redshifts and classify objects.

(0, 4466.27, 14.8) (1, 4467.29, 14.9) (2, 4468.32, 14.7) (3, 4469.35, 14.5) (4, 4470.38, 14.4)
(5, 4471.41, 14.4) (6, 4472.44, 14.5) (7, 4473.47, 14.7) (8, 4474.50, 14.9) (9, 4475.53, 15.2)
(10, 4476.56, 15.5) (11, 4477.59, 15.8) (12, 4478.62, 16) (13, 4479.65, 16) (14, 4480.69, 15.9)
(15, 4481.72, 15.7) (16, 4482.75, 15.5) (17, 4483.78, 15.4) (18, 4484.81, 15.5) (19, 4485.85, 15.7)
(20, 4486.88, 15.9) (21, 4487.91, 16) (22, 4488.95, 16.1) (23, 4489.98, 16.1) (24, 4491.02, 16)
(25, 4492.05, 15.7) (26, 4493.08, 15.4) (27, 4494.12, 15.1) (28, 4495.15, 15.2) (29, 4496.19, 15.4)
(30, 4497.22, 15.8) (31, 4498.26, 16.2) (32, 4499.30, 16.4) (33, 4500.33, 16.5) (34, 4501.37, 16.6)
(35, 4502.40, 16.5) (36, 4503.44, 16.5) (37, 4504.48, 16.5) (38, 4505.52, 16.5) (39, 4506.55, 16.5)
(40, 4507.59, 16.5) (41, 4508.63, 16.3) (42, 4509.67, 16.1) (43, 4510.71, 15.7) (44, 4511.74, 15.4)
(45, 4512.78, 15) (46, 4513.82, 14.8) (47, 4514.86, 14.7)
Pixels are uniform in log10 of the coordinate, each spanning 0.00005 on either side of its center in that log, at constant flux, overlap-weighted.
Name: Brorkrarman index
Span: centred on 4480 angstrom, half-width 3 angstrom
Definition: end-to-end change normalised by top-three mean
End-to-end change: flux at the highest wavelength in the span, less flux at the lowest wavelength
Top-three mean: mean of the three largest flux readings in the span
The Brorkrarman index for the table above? -0.02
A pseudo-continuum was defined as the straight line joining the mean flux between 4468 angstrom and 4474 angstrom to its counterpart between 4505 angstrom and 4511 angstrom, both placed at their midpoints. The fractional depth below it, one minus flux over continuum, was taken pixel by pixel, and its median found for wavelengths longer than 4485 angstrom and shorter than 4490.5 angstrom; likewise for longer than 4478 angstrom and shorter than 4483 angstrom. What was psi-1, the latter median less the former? -0.017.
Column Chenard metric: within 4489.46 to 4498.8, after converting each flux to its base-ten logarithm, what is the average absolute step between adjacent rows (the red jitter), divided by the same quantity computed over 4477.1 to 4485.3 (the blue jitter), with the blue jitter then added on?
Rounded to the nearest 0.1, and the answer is 2.1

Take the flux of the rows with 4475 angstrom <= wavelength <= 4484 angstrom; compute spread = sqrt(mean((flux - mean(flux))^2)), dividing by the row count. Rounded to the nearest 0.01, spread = 0.27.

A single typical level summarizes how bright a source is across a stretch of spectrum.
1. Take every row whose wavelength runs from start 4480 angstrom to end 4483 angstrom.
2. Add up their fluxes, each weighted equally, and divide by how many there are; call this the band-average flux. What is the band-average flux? 15.7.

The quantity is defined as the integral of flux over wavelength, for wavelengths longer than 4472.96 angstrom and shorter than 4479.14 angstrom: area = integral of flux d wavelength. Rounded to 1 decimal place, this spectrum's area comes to 94.9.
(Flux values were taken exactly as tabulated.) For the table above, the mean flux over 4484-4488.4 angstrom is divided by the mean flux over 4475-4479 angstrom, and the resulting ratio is 1.01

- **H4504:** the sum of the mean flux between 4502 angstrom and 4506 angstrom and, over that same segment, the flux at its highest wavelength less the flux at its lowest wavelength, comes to 16.5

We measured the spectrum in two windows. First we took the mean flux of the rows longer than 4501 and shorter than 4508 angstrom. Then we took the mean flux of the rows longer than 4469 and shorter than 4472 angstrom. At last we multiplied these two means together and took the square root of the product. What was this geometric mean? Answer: 15.4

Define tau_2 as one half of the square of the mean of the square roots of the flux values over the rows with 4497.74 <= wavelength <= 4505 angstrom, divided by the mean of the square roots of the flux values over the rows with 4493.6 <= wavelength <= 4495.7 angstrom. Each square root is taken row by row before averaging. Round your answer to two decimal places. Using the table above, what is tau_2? 2.11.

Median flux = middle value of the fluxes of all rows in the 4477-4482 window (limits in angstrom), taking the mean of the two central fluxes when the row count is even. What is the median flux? 15.9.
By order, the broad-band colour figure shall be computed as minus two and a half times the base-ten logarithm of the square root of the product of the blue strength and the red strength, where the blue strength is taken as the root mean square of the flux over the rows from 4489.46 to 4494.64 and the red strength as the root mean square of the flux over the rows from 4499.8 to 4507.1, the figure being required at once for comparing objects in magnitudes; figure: -3.02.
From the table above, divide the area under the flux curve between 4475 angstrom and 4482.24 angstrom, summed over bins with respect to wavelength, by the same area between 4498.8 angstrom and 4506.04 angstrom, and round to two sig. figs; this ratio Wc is 0.95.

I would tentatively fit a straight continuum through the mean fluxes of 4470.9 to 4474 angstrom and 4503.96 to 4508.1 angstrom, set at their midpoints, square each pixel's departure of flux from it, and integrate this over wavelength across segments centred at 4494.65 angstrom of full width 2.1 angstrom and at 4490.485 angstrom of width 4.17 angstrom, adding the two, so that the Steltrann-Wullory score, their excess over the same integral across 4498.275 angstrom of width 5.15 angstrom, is 1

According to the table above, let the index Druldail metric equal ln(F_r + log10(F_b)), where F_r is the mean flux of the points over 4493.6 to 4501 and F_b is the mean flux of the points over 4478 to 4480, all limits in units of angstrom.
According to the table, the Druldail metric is 2.83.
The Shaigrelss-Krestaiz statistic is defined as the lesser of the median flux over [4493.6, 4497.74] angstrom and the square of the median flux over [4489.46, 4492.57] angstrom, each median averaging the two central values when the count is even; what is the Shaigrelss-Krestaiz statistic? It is 15.3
